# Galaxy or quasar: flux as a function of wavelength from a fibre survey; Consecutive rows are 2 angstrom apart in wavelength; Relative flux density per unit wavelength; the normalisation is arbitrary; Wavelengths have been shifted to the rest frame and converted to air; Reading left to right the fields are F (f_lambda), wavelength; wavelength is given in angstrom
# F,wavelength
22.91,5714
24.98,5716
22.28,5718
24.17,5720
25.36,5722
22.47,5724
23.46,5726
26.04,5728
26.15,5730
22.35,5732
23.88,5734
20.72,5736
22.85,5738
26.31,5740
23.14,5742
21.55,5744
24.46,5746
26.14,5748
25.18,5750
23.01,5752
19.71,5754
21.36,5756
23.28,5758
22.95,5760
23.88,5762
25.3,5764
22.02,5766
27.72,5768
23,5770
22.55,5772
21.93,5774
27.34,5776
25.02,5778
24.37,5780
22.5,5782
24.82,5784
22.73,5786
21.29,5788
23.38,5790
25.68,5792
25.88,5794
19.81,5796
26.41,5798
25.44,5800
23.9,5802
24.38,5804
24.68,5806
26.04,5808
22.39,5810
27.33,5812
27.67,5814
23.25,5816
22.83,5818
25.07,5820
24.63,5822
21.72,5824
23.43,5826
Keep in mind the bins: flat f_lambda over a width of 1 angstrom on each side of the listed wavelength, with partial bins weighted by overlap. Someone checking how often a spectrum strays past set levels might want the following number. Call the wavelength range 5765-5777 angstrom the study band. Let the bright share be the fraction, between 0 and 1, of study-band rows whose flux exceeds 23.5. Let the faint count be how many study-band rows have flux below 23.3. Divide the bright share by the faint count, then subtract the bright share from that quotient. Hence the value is -0.25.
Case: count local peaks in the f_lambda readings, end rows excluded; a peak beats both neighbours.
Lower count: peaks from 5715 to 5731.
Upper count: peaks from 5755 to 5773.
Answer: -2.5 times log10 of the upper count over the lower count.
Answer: -1.2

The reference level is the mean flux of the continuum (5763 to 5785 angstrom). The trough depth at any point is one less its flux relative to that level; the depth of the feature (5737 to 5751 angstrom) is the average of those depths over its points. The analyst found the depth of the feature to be 0.00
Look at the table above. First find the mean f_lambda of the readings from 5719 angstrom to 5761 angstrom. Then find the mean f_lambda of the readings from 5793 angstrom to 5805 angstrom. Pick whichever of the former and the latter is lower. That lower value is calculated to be 23.5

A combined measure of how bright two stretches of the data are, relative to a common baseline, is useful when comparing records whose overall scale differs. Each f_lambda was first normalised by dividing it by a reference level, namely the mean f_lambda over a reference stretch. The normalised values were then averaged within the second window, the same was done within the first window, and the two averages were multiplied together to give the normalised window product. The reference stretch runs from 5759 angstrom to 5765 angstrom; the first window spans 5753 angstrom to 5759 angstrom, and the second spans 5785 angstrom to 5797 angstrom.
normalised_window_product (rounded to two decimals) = 0.86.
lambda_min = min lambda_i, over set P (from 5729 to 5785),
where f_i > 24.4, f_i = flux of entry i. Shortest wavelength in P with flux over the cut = 5730 angstrom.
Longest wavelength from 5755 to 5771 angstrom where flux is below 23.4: 5770 angstrom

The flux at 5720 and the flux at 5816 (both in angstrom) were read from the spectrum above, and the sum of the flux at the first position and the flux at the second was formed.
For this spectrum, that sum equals 47.4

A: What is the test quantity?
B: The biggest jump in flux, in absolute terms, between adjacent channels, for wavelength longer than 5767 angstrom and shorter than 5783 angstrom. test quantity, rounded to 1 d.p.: 5.4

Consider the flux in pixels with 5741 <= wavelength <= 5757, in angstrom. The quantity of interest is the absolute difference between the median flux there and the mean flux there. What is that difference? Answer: 0.0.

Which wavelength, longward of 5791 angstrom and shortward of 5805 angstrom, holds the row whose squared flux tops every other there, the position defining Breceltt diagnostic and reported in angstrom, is 5798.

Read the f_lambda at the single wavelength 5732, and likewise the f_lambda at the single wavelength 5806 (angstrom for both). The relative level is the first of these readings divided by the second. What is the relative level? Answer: 0.91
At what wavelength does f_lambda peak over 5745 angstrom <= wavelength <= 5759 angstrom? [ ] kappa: 5748 angstrom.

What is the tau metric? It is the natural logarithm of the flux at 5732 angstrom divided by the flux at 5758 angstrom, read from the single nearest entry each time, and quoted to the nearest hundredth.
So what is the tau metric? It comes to -0.04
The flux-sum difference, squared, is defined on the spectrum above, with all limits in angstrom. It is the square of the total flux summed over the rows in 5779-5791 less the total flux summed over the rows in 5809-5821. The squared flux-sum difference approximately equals 89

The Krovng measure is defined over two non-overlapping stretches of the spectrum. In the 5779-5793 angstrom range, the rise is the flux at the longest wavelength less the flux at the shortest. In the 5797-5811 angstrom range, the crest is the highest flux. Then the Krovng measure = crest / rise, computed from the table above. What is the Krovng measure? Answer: 20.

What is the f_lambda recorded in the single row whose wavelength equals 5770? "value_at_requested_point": 23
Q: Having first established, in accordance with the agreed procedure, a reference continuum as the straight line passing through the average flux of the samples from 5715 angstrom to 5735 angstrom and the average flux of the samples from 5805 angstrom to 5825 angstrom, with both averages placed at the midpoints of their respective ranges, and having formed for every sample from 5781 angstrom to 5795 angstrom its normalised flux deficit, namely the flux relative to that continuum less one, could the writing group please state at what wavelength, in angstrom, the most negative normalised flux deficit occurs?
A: 5788 angstrom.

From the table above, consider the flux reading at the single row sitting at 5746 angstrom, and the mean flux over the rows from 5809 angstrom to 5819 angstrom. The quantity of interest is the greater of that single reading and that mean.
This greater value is 24.7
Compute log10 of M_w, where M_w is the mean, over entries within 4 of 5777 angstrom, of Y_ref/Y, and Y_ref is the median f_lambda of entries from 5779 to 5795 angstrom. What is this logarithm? -0.011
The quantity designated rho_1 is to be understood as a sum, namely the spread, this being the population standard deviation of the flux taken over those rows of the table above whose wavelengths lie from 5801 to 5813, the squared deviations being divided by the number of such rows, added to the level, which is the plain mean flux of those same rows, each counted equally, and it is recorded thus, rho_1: 26.4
